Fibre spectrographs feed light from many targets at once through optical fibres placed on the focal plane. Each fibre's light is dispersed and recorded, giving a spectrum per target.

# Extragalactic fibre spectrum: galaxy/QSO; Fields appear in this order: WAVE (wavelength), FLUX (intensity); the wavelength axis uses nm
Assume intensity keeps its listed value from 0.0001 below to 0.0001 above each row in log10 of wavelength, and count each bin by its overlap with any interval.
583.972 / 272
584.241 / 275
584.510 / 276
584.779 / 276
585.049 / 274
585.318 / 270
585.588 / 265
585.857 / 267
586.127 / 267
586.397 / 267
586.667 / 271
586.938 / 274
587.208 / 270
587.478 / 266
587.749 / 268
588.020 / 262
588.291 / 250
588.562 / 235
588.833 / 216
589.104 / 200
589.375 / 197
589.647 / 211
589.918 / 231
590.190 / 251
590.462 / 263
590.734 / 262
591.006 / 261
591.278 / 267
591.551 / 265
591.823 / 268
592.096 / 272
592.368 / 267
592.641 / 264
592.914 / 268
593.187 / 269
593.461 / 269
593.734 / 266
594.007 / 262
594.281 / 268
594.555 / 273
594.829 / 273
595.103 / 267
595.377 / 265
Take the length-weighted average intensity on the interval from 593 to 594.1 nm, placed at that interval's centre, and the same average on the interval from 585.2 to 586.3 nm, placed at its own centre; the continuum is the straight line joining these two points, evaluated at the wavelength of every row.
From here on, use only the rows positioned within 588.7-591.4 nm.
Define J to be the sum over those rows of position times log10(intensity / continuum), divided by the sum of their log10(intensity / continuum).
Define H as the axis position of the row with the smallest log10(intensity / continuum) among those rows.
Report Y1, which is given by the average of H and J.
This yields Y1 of 589.40 nm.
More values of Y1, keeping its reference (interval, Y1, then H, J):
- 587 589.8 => 589.25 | 589.375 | 589.13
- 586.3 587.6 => 587.18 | 587.478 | 586.87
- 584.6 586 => 585.22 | 585.588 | 584.85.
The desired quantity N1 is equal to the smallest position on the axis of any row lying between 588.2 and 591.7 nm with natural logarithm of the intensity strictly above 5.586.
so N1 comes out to 591.278 nm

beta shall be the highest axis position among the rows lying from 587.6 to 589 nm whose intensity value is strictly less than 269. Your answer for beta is 588.833 nm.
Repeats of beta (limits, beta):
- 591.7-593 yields 592.914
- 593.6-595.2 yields 595.103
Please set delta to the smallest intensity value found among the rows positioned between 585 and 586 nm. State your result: 265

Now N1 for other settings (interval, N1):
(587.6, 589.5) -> 587.749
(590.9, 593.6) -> 591.278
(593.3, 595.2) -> 593.461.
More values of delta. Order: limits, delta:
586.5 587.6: 266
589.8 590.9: 231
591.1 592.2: 265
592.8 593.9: 266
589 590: 197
